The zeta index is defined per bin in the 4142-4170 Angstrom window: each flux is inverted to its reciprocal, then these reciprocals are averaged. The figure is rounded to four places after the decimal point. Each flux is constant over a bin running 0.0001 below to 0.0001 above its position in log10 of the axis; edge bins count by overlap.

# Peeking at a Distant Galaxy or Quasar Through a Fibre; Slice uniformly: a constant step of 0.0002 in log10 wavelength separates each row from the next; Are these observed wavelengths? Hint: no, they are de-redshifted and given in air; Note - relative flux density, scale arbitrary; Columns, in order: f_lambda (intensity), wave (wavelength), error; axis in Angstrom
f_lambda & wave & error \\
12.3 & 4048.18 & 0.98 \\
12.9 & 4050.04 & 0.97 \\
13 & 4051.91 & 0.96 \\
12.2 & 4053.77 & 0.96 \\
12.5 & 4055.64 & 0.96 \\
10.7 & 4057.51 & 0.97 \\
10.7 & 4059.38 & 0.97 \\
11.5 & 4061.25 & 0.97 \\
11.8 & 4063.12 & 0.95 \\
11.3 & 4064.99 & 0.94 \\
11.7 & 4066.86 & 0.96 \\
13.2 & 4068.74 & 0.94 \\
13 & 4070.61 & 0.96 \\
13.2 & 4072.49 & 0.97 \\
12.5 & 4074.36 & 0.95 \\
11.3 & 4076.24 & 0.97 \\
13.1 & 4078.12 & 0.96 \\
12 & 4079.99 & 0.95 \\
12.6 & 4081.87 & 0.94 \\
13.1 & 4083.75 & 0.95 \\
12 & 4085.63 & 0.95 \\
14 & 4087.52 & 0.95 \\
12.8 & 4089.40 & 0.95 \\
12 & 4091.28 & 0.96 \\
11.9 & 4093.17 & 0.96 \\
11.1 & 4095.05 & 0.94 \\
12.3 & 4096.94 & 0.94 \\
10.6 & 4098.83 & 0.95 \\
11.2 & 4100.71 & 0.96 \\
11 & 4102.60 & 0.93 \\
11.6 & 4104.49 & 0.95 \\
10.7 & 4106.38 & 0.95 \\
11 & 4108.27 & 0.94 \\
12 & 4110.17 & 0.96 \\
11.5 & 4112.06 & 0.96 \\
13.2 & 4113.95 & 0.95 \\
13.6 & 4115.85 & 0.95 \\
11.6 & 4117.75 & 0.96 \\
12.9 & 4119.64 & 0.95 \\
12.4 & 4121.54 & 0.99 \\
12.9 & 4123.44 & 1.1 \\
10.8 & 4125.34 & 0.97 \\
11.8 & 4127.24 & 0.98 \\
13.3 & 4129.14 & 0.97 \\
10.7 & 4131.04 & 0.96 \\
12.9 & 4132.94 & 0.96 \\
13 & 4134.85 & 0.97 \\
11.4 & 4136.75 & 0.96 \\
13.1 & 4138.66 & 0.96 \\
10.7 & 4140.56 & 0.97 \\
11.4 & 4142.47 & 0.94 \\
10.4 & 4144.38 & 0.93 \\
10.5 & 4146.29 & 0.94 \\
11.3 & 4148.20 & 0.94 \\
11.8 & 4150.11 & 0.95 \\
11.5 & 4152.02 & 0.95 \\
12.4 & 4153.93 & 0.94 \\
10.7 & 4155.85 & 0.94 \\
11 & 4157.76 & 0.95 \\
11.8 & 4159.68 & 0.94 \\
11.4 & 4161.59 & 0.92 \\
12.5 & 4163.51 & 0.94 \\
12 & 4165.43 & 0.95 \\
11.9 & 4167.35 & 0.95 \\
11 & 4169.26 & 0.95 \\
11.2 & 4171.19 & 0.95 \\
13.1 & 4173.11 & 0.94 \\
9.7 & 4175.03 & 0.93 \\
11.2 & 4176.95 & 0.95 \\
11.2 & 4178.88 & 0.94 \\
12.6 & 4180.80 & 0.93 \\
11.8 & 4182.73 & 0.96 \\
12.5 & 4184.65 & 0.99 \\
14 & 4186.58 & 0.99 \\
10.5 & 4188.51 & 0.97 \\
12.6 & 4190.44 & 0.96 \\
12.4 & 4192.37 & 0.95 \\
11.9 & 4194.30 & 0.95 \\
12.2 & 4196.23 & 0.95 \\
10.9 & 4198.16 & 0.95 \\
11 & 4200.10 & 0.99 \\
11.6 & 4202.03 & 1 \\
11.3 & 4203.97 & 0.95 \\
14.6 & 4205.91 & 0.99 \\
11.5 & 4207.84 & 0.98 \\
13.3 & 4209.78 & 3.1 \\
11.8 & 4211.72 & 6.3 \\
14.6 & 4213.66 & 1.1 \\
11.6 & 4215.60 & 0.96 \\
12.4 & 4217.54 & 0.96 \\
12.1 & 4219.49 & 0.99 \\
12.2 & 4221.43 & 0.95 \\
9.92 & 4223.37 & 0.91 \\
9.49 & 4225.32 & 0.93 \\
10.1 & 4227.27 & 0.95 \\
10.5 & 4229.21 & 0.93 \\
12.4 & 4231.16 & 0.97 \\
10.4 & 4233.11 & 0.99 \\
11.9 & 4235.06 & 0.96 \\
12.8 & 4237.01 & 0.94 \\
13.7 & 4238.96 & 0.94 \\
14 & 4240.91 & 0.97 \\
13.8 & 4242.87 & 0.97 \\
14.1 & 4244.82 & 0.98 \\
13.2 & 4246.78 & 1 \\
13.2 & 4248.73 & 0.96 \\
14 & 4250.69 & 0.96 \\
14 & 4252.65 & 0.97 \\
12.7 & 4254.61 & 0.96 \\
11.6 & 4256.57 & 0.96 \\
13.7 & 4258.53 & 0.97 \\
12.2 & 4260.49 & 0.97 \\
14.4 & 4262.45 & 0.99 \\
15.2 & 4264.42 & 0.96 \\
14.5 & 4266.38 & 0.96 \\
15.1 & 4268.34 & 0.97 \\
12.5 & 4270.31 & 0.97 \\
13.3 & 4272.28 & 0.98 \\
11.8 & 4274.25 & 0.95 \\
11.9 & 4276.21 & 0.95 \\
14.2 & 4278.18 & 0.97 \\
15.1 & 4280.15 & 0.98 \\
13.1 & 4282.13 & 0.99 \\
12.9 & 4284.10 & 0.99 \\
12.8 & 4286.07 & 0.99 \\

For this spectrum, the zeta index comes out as 0.0877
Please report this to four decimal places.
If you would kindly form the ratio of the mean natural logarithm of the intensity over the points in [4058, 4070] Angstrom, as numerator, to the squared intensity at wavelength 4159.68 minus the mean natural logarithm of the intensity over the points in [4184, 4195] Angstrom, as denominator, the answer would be 0.0180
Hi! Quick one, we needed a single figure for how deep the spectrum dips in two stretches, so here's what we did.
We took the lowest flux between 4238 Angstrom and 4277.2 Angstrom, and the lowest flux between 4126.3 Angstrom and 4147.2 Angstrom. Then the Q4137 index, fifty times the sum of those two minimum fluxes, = 1100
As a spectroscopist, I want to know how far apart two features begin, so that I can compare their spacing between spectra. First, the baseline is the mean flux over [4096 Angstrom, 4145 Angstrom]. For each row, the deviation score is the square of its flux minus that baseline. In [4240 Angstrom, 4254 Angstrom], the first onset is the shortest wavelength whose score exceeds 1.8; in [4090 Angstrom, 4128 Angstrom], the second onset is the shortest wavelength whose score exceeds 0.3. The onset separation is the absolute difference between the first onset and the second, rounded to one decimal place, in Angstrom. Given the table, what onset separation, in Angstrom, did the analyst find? 145.9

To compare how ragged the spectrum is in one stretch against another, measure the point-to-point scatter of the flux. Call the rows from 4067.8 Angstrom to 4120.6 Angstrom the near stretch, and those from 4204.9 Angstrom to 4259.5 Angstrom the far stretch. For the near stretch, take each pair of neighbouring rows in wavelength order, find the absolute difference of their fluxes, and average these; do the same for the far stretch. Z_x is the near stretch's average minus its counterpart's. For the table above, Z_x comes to -0.25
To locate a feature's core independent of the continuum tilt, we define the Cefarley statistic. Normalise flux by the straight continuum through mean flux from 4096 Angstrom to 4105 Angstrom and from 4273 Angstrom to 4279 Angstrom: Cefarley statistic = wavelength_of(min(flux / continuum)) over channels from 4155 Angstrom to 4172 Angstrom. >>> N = 4155.85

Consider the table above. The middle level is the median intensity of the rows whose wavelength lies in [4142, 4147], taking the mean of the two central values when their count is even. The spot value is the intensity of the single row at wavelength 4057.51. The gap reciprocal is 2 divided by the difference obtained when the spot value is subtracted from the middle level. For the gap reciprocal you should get -10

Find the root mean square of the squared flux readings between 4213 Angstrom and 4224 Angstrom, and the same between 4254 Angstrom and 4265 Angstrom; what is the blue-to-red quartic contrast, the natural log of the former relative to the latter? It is -0.17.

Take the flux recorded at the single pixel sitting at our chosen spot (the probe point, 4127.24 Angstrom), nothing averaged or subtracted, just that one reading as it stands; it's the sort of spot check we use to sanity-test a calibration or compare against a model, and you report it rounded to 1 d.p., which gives 11.8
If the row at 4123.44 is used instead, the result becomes 12.9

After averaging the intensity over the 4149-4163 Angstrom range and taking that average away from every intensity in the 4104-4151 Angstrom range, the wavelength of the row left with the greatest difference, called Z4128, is 4115.85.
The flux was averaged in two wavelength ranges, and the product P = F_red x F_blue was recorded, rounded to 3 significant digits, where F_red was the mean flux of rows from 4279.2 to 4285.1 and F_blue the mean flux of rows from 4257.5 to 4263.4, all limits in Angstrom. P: 184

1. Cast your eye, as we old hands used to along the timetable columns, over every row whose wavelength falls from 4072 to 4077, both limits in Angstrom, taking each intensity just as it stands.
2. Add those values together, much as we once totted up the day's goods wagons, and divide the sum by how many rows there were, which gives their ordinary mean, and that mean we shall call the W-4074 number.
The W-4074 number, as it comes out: 12.3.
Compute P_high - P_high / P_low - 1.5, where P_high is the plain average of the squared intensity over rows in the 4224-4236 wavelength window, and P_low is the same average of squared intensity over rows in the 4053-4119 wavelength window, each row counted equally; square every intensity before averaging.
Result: 115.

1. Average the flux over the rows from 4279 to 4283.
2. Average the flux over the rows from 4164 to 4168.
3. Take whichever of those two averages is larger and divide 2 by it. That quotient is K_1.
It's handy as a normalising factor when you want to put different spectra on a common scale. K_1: 0.142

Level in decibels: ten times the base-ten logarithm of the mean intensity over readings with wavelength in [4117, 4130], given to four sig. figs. 10.88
